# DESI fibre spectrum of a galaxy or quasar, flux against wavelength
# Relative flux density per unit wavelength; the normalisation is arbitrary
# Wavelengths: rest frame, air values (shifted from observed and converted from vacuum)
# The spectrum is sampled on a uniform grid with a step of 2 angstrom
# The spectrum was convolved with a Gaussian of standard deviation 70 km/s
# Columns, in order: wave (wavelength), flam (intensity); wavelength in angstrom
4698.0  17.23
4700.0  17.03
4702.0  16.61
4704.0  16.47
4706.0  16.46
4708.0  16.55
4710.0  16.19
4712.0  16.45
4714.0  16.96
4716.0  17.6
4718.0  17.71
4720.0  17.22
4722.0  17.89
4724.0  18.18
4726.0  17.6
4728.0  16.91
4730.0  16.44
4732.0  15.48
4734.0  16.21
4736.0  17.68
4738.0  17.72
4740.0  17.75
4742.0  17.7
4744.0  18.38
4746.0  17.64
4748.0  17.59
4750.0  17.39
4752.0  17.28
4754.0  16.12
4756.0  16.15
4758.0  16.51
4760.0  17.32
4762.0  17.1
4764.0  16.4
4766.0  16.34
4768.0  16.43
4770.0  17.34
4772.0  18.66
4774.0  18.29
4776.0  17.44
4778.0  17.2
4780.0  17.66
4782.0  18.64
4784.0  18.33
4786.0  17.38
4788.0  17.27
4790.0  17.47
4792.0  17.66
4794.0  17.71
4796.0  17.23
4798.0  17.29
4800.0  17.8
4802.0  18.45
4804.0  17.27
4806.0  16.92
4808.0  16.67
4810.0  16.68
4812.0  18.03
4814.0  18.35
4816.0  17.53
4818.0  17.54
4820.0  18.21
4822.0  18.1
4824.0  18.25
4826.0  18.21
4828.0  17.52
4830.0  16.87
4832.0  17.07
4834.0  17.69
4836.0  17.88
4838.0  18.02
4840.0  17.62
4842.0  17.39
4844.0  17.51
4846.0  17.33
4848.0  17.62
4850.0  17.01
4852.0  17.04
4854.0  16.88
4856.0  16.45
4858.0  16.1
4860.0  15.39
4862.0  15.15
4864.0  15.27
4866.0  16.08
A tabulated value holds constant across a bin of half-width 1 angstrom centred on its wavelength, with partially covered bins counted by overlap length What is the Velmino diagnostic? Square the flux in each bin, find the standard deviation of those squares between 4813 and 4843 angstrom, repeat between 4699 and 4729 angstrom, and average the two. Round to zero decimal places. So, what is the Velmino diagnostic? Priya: 18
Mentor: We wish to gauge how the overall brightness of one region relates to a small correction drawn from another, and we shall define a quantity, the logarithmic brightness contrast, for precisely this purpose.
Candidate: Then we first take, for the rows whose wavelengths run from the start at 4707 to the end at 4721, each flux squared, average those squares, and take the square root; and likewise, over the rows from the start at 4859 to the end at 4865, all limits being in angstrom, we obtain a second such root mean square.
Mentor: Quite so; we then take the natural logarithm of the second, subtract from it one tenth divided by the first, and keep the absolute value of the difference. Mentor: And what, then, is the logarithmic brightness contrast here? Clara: 2.72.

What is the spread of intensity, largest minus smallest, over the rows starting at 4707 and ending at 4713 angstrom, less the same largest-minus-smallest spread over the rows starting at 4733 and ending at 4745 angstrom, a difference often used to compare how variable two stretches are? -1.8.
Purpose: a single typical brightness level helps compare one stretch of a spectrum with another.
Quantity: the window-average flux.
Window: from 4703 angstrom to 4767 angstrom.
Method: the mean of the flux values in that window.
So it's 17.0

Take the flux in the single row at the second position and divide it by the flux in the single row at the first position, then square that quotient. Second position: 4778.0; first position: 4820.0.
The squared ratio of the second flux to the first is 0.89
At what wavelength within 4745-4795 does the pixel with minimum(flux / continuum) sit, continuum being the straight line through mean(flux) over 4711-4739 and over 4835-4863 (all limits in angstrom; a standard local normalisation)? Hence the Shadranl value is 4754.0 angstrom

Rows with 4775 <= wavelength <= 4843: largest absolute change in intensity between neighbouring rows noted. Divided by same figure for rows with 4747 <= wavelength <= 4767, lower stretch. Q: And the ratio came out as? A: 1.2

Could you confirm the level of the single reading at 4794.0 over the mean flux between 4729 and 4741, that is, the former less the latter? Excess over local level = 0.83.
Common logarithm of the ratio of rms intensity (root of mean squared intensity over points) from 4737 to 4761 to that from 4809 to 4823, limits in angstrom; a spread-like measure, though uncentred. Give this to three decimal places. -0.012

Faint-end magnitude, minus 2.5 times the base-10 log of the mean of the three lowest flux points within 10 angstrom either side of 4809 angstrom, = -3.06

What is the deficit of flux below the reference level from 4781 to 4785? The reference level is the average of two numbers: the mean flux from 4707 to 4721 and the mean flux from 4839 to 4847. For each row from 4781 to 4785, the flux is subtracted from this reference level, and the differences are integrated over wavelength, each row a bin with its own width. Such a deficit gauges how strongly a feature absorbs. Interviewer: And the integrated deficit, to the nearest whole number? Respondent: -5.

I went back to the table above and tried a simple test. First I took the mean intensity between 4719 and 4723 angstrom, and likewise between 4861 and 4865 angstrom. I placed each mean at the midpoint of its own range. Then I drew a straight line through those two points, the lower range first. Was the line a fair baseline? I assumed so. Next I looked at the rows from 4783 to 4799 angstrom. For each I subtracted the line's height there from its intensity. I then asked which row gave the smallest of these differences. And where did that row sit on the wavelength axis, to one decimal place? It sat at 4788.0 angstrom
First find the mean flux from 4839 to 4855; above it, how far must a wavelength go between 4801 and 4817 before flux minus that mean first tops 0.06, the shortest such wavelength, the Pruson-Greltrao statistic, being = 4802.0 angstrom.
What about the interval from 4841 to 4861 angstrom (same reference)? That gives 4842.0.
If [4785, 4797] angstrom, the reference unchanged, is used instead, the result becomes 4786.0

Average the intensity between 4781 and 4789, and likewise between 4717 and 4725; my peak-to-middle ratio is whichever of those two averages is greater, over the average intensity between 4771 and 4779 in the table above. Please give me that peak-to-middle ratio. 1.00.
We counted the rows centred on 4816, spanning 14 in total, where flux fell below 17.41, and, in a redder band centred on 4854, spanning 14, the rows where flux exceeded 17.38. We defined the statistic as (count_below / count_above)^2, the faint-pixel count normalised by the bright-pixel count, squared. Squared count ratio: 1.0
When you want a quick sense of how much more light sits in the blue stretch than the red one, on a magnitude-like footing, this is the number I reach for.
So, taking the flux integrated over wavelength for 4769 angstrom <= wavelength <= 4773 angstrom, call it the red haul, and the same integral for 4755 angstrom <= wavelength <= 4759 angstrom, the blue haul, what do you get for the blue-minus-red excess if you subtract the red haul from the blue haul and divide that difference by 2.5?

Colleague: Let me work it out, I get -2.7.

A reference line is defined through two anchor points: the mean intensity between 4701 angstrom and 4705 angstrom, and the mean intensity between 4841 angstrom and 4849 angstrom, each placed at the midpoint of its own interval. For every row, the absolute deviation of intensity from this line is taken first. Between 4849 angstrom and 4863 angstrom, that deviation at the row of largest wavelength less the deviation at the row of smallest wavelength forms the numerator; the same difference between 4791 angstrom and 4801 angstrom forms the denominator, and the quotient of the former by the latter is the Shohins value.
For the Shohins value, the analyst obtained 22.0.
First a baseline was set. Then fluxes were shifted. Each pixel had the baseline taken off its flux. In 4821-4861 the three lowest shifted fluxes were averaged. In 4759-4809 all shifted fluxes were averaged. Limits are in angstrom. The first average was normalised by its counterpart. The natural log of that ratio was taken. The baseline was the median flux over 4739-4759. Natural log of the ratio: 3.7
